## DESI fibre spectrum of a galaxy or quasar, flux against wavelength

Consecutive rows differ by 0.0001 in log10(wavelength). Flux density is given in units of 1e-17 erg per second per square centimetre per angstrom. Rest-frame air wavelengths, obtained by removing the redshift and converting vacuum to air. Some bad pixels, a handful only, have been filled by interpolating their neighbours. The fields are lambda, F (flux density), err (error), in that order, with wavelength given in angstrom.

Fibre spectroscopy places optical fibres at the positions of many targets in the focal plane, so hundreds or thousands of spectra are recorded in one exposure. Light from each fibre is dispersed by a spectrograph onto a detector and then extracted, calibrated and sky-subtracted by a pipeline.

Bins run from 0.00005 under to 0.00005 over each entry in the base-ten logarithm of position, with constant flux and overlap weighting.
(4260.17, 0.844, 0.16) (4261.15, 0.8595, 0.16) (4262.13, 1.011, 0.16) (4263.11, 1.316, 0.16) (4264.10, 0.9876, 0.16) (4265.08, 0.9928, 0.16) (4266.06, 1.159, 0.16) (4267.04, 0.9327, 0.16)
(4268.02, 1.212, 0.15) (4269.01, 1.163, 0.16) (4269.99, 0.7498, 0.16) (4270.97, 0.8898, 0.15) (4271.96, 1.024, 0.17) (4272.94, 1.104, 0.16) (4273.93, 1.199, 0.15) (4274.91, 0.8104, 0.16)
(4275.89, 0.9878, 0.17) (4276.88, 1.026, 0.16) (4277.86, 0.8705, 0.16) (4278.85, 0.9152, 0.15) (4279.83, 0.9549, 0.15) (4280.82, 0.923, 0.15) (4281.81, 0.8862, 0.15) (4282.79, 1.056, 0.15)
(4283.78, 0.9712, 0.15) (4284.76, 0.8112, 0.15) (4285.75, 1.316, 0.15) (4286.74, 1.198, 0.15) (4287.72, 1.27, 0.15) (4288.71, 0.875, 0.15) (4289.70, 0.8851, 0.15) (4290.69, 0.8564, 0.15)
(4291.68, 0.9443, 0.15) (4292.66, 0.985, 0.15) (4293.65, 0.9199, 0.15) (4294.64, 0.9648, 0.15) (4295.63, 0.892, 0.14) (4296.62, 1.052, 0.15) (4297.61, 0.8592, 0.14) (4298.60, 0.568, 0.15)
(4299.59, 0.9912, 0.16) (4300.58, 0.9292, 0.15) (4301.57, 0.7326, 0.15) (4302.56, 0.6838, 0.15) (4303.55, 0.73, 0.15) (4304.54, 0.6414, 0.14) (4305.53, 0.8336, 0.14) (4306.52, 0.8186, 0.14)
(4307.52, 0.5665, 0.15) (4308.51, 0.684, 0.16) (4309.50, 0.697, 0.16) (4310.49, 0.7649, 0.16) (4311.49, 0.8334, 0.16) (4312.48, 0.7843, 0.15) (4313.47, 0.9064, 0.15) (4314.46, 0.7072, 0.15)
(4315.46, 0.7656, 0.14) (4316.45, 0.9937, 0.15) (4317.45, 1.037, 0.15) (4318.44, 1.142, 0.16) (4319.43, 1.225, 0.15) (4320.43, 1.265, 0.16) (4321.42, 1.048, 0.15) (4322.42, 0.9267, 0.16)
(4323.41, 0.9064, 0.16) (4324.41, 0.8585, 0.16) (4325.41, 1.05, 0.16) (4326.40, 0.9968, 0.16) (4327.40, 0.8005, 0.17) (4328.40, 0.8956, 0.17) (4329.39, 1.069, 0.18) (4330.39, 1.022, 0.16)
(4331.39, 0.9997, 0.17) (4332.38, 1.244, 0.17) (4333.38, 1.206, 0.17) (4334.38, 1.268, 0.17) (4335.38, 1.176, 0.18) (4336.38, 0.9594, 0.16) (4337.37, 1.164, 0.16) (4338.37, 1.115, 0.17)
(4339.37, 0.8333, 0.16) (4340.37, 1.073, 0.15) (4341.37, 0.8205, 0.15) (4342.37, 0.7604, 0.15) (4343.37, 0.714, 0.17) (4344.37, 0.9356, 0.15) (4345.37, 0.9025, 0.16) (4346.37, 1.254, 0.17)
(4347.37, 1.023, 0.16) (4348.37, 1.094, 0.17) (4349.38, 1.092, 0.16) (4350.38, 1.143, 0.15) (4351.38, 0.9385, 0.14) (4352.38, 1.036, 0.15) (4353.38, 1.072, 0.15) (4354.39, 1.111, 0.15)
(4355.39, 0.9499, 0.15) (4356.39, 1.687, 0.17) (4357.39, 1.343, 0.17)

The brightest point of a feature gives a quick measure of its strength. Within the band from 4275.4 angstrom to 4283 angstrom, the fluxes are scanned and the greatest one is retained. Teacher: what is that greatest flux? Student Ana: 1.056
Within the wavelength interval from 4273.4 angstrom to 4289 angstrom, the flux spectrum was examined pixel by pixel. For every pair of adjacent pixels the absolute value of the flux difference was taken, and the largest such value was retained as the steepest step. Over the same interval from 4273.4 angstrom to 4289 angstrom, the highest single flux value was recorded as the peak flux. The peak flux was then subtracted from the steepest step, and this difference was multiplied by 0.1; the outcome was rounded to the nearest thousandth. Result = -0.081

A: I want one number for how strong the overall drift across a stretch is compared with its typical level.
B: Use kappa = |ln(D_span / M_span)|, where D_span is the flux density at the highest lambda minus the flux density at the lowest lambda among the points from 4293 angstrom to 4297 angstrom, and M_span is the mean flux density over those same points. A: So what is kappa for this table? 1.98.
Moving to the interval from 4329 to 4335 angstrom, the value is 1.74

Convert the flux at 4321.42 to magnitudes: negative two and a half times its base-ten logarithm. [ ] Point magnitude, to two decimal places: -0.05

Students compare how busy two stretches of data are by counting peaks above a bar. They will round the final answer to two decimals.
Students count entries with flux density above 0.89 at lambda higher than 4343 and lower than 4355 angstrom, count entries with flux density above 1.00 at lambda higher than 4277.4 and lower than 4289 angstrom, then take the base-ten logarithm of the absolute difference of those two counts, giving 0.85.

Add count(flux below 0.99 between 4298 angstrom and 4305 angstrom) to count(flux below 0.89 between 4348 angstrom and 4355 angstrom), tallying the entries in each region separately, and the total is 6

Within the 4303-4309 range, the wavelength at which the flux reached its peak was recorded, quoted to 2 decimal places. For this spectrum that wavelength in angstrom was 4305.53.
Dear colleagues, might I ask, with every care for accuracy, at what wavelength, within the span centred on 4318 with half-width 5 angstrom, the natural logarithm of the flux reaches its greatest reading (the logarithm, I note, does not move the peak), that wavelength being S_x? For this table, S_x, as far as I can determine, 4320.43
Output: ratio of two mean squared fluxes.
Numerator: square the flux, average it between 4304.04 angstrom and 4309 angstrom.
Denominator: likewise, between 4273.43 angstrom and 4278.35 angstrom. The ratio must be 0.5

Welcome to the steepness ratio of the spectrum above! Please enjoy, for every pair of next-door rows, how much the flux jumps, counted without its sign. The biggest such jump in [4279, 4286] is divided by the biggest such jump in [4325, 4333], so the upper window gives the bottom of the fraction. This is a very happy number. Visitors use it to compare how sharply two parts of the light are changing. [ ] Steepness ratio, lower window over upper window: 2.07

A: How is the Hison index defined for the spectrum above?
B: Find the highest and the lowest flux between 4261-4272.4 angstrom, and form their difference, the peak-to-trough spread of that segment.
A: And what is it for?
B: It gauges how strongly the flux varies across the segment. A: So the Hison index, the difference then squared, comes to 0.32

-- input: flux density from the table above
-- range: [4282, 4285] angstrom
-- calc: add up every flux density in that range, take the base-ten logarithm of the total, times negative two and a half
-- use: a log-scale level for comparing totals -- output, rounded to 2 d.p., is -1.13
